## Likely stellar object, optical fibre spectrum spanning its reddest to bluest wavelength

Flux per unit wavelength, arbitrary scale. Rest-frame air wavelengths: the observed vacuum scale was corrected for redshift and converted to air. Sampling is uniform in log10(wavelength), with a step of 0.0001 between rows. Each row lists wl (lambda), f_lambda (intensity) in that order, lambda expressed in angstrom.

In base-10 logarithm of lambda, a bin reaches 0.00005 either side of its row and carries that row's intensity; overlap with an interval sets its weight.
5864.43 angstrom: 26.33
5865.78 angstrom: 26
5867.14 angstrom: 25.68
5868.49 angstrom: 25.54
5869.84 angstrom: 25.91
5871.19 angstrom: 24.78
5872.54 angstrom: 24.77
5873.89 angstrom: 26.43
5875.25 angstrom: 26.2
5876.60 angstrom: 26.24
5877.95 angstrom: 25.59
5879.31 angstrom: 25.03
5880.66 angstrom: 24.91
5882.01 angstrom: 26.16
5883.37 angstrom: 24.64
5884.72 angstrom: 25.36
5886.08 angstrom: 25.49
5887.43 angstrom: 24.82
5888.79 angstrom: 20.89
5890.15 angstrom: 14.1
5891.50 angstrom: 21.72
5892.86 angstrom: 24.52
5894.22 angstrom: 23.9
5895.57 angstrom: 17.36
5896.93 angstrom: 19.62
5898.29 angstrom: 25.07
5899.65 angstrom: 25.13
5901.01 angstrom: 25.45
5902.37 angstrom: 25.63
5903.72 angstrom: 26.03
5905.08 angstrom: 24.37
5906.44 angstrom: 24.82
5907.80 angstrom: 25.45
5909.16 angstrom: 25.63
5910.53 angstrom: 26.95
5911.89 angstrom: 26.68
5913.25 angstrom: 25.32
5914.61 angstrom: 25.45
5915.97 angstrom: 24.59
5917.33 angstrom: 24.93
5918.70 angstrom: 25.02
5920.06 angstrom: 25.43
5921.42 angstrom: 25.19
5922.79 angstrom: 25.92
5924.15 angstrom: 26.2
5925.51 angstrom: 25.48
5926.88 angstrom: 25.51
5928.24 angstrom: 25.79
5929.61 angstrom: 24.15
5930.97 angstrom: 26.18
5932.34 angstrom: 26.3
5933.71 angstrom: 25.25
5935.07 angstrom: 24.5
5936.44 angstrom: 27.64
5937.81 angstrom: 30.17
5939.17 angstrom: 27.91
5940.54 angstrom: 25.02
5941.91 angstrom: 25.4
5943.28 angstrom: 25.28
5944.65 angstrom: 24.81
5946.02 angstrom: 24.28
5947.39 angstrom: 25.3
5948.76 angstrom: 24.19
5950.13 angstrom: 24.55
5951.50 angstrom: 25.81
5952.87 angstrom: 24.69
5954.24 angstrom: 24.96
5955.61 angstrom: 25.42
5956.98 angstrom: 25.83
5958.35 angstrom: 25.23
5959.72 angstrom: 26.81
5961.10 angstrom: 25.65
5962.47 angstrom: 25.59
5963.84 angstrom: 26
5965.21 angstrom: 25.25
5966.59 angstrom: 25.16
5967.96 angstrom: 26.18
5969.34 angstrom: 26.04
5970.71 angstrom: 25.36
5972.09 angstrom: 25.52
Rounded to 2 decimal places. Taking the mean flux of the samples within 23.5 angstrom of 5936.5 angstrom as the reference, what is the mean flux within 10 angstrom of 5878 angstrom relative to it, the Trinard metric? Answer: 1.00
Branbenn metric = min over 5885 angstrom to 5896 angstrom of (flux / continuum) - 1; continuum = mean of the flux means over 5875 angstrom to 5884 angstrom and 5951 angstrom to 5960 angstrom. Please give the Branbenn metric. -0.45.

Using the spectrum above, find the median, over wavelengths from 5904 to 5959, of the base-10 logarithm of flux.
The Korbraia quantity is 1.40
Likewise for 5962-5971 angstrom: 1.41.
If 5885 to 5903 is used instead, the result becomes 1.39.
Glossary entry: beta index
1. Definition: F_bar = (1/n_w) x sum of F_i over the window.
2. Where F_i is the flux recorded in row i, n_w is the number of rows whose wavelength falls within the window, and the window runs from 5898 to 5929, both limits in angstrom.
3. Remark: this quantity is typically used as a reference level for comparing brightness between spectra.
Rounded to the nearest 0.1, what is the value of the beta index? 25.5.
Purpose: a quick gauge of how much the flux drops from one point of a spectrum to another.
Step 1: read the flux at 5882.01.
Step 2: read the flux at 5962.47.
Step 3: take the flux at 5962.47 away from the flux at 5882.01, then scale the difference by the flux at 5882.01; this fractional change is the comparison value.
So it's 0.022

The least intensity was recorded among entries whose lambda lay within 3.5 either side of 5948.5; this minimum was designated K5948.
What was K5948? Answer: 24.19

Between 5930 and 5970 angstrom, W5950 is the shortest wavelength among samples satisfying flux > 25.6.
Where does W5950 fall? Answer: 5930.97 angstrom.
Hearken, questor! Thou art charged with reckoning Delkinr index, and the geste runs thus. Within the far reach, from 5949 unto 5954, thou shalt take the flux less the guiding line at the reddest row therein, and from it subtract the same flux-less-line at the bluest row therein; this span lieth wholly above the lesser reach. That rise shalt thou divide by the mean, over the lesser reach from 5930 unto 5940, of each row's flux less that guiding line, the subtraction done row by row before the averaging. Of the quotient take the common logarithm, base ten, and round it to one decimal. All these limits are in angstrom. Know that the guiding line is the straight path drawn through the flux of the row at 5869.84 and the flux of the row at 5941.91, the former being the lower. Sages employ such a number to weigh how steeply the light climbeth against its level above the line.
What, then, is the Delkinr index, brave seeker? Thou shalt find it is -0.9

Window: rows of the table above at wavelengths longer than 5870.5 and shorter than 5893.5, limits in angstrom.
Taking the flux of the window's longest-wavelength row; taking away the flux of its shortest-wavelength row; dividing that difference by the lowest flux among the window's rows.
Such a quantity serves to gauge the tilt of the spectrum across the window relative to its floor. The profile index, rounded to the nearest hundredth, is -0.02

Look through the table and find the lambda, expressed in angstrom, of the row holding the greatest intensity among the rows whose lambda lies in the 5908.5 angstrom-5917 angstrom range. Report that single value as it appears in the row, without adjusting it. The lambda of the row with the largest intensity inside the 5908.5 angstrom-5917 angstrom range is 5910.53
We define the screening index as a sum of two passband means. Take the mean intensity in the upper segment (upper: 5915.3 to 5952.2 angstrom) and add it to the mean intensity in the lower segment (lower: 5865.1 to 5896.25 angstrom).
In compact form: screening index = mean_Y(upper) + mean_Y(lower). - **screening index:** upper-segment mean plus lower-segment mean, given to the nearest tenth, 49.8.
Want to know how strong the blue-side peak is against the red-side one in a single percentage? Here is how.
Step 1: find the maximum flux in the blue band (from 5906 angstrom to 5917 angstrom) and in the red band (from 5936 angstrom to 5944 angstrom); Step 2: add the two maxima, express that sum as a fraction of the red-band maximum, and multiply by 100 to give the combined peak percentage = 189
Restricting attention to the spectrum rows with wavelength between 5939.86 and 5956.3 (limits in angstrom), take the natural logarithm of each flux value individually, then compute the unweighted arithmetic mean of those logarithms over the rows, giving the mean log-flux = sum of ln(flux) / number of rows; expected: 3.22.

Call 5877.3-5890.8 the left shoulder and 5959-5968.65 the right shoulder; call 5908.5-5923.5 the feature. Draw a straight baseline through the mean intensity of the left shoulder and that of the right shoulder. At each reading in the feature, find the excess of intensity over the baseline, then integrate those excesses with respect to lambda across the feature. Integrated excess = 15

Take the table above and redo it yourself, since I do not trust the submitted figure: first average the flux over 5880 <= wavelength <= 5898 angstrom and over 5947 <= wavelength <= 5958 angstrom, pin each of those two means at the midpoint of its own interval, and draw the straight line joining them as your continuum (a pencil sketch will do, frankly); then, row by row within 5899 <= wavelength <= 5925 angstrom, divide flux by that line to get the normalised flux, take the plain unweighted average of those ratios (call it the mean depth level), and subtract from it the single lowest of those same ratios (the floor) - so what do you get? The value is 0.045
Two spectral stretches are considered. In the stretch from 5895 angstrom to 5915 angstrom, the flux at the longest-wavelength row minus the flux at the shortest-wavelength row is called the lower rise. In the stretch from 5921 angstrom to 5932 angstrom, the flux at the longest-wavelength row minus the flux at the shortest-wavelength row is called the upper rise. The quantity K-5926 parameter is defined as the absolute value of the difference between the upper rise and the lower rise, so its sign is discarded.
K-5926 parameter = 7.1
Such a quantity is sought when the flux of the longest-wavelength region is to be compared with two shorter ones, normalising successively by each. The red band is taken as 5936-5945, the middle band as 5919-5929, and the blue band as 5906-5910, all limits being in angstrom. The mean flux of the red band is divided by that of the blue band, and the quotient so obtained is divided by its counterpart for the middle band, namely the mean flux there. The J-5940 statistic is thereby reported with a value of 0.0410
